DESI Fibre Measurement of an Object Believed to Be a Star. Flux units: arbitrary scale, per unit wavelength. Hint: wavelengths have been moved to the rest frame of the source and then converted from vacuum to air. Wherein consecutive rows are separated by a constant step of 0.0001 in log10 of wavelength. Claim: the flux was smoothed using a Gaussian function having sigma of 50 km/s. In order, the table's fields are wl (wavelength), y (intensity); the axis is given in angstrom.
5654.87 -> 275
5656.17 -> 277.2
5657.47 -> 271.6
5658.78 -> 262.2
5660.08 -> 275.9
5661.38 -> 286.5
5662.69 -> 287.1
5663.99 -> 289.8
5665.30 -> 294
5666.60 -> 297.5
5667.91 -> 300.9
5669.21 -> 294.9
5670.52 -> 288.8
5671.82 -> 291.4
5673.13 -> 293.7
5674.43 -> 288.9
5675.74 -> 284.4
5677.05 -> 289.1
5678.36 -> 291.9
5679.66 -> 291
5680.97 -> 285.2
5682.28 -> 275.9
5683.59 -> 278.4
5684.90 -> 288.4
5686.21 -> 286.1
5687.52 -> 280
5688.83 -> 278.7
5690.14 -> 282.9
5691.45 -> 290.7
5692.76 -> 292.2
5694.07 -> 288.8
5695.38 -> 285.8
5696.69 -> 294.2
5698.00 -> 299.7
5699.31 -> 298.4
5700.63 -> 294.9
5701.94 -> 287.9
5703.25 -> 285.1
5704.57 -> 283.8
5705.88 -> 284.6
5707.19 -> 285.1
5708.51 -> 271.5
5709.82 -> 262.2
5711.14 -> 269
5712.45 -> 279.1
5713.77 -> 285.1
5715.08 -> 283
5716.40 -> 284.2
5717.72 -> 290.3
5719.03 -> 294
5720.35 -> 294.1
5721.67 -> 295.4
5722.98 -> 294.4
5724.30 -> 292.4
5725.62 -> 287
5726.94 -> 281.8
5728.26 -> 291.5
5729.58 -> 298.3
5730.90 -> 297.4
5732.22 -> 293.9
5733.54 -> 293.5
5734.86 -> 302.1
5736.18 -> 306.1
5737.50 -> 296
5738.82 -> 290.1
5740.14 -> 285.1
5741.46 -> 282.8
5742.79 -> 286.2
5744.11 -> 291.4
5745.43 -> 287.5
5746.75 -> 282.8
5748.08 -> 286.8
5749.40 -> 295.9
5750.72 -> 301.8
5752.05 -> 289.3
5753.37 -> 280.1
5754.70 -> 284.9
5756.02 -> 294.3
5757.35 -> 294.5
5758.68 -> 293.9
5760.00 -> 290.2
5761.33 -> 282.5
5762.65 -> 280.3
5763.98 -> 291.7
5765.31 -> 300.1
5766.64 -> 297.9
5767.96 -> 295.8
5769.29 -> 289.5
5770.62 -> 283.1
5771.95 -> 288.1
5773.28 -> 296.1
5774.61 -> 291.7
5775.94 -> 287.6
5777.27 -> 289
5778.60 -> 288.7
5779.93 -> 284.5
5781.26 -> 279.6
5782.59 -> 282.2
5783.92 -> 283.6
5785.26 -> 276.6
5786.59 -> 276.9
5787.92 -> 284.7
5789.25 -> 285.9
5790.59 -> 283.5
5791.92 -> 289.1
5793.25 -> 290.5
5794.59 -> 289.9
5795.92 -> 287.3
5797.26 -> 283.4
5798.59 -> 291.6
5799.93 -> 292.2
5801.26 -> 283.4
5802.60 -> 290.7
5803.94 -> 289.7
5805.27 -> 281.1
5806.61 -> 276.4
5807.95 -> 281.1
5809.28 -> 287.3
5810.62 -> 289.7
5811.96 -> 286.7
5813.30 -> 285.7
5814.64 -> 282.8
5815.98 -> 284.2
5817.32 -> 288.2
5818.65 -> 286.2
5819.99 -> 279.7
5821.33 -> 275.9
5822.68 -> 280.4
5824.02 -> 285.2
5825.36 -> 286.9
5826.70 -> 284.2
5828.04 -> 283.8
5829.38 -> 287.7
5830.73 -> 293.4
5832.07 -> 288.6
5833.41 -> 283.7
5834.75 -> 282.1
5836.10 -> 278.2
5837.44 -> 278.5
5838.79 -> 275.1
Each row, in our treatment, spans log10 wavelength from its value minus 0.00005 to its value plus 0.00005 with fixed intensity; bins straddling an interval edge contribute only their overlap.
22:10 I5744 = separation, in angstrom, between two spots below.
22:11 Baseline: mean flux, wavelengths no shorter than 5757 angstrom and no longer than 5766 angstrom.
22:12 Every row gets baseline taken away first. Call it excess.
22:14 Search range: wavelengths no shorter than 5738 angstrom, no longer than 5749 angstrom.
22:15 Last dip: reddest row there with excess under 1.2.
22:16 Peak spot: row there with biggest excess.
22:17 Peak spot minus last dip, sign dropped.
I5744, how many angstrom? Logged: 4.0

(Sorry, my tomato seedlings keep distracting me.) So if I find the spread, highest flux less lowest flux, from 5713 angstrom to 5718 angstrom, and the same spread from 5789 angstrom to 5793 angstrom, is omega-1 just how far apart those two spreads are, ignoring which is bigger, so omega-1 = 1.7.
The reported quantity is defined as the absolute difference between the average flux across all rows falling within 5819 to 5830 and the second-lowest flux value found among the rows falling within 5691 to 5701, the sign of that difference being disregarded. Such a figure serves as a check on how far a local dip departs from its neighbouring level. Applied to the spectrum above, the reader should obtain 5.8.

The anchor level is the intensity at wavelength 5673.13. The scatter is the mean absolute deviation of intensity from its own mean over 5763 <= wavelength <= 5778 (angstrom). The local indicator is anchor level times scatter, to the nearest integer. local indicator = 1197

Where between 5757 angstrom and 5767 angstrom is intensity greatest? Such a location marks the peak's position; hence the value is 5765.31 angstrom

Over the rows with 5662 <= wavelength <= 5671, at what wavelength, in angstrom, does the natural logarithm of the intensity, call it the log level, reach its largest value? 5667.91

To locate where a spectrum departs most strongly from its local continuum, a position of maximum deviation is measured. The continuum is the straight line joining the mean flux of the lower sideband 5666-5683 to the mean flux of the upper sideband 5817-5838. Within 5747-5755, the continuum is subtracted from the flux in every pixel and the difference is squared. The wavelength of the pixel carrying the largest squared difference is 5750.72 angstrom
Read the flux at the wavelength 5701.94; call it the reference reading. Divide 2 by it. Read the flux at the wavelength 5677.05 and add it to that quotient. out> 289.1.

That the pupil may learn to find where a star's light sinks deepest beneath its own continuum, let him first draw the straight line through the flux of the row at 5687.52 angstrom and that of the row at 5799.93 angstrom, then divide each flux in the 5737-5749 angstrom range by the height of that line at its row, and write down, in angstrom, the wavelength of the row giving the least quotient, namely 5746.75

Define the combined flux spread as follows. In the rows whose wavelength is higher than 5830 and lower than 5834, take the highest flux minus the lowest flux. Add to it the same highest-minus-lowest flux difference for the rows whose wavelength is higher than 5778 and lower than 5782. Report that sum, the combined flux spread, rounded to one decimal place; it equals 18.8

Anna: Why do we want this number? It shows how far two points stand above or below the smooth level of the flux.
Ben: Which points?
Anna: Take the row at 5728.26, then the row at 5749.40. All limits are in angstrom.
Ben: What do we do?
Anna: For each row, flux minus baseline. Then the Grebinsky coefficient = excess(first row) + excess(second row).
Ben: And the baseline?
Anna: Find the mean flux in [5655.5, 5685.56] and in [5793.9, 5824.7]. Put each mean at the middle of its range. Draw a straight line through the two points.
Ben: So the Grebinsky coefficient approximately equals 16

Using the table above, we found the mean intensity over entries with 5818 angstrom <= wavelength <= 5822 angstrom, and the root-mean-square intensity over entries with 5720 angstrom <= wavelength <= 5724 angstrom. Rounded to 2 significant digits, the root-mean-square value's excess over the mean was 14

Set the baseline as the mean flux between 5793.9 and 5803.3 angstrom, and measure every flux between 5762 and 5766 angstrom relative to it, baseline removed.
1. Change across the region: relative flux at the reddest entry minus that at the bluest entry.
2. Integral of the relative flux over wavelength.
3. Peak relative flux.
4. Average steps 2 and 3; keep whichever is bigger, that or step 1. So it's 20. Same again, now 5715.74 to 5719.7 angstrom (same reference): 10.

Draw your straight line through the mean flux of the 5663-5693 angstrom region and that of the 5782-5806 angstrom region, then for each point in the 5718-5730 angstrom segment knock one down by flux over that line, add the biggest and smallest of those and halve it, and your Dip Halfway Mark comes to -0.010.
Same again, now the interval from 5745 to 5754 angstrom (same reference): -0.015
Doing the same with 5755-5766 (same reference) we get -0.013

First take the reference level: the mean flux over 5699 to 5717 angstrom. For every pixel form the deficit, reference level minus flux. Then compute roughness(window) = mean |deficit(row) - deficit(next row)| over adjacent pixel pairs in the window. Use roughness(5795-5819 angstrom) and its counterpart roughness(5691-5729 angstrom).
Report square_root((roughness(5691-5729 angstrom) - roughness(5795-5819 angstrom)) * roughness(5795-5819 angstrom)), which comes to 1.0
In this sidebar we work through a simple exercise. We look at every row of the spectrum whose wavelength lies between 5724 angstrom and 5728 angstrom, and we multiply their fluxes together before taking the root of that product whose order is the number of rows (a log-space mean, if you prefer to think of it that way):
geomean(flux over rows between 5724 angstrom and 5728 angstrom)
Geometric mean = 287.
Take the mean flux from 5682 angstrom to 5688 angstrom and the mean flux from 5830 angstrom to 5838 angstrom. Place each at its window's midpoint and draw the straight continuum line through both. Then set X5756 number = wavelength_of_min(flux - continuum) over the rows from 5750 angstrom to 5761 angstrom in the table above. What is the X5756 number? 5753.37 angstrom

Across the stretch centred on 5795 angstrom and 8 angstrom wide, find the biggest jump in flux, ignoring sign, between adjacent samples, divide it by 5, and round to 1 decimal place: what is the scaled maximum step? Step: 1.6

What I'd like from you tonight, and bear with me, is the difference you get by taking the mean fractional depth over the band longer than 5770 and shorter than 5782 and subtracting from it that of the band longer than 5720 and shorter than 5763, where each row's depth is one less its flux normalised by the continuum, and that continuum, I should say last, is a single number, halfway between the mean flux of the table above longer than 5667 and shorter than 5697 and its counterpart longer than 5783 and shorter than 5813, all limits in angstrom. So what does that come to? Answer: 0.012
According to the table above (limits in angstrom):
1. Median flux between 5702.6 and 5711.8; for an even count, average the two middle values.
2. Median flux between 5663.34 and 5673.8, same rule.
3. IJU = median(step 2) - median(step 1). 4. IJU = 10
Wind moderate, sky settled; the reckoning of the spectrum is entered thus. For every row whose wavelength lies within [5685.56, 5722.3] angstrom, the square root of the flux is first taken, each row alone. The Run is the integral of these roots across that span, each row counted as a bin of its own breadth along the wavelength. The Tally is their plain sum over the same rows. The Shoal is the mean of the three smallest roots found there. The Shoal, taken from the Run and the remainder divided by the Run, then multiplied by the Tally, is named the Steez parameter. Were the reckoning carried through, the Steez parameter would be 461.0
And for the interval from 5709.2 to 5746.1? 463.5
